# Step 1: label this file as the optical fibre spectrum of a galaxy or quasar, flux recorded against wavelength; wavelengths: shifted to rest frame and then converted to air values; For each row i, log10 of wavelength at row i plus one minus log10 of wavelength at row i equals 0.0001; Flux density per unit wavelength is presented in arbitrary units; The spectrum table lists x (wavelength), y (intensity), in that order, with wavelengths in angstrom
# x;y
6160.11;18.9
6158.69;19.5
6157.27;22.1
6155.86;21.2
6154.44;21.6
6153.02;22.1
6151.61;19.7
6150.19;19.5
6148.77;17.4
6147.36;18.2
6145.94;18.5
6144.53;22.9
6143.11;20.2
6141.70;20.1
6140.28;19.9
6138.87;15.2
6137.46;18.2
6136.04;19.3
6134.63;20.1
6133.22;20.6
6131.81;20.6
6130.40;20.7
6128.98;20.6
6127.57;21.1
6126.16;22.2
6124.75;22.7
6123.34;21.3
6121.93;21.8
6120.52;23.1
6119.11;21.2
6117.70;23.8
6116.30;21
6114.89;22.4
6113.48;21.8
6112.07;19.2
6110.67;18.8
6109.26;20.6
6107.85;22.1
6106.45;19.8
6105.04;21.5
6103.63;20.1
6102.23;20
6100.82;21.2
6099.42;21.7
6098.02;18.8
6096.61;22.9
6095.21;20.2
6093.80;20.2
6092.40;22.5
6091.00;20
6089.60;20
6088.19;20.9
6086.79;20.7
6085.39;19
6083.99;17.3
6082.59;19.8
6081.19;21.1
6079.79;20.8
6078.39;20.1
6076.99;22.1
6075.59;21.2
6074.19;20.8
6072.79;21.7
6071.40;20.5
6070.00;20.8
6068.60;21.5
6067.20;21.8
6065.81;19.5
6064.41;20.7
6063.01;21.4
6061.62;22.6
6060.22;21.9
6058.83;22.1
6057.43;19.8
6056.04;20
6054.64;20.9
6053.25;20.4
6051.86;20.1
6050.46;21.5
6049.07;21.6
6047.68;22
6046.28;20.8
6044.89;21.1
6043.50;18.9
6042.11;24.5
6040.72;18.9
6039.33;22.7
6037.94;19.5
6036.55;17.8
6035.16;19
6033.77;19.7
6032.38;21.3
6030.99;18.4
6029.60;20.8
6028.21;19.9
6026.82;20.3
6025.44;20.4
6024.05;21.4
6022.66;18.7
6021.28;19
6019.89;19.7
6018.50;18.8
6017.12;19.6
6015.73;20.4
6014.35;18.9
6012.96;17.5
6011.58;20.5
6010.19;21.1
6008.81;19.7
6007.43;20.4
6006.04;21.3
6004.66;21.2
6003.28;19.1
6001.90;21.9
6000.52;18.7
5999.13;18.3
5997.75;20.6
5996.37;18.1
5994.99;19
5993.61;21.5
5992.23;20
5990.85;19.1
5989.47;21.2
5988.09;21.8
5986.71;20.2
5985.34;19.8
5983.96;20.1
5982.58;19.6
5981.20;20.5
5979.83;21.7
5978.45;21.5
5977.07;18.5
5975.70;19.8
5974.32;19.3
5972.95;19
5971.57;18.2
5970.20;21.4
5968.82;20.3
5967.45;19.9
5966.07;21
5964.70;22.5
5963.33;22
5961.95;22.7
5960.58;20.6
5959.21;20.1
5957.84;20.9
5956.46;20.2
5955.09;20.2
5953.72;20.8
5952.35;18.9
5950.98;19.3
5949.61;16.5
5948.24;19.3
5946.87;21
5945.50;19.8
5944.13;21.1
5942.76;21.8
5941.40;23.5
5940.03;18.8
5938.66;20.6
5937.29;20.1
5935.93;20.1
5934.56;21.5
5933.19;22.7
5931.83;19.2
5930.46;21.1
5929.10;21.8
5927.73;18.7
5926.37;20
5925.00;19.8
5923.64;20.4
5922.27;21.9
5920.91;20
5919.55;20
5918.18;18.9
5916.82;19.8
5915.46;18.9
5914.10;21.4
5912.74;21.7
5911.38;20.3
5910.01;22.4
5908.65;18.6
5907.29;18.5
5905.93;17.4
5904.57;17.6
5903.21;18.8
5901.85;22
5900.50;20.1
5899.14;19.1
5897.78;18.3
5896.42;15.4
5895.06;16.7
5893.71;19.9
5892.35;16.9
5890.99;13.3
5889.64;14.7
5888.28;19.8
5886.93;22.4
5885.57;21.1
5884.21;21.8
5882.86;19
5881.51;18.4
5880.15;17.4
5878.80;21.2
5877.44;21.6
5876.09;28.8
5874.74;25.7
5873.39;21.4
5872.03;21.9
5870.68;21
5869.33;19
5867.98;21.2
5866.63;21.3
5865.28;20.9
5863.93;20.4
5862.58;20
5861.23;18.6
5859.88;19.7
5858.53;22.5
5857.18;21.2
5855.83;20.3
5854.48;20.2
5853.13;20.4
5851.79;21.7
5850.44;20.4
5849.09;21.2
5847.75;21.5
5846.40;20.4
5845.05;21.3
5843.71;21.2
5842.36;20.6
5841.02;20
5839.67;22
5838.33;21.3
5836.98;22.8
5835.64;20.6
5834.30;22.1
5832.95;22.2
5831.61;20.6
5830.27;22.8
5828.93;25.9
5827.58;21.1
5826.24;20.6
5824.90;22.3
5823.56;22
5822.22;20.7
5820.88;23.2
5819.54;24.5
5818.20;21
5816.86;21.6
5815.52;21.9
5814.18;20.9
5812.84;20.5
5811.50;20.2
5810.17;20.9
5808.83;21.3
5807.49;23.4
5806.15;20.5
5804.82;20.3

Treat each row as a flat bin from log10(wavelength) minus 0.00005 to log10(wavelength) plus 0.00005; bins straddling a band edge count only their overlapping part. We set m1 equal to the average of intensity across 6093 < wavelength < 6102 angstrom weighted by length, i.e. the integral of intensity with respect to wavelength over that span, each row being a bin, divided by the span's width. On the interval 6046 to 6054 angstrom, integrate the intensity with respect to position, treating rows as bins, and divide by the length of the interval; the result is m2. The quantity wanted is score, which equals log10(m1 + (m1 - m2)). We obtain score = 1.31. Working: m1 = 20.80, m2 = 21.1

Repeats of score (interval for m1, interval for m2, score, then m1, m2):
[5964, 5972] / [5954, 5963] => 1.31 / 20.64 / 20.8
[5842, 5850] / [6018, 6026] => 1.35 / 21.02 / 19.7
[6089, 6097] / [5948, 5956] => 1.35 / 20.92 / 19.2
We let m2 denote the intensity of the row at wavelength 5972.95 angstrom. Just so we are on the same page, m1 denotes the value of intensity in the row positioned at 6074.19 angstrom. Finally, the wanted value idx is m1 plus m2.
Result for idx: 39.8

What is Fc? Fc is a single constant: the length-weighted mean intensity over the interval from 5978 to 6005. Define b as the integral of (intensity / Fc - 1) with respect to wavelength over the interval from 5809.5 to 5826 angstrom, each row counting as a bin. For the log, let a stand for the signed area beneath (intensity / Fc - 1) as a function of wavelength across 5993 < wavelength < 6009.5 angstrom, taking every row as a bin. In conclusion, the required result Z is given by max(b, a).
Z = 1.2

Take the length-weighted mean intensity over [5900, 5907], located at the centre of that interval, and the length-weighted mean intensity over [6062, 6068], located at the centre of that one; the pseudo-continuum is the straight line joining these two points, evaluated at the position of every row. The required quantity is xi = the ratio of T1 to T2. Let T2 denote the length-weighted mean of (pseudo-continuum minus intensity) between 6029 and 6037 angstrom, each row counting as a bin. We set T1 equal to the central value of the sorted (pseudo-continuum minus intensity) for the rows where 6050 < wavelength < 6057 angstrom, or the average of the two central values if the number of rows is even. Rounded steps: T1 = 0.4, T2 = 1.1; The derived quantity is 0.40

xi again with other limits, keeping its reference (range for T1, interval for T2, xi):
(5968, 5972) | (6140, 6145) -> -0.39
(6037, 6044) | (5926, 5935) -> -0.91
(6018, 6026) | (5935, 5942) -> -1.03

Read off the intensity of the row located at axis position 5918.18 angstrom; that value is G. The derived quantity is 18.9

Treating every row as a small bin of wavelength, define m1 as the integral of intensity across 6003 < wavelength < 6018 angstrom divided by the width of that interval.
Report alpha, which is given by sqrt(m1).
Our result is 4.47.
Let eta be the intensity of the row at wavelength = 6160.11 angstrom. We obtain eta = 18.9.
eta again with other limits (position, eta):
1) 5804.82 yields 20.3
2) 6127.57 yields 21.1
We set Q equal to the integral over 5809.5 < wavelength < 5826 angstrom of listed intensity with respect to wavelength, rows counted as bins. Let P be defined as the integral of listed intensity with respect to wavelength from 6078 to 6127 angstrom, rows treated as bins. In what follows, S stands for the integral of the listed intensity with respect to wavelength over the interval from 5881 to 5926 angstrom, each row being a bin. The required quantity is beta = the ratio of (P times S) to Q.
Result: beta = 2486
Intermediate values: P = 1023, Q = 357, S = 867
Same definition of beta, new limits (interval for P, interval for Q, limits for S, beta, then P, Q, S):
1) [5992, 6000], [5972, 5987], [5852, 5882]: 330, 156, 300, 632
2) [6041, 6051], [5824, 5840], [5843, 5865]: 276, 214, 352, 455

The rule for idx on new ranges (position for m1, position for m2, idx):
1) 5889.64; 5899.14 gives 33.8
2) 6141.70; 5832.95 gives 42.3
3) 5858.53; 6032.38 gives 43.8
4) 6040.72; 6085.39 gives 37.9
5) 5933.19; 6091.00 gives 42.7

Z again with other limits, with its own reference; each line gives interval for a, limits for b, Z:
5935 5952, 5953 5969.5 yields 0.6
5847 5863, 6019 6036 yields 0.4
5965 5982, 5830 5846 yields 1.0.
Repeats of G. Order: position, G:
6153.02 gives 22.1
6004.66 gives 21.2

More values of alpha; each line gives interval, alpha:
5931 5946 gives 4.57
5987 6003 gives 4.47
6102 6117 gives 4.55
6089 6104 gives 4.55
